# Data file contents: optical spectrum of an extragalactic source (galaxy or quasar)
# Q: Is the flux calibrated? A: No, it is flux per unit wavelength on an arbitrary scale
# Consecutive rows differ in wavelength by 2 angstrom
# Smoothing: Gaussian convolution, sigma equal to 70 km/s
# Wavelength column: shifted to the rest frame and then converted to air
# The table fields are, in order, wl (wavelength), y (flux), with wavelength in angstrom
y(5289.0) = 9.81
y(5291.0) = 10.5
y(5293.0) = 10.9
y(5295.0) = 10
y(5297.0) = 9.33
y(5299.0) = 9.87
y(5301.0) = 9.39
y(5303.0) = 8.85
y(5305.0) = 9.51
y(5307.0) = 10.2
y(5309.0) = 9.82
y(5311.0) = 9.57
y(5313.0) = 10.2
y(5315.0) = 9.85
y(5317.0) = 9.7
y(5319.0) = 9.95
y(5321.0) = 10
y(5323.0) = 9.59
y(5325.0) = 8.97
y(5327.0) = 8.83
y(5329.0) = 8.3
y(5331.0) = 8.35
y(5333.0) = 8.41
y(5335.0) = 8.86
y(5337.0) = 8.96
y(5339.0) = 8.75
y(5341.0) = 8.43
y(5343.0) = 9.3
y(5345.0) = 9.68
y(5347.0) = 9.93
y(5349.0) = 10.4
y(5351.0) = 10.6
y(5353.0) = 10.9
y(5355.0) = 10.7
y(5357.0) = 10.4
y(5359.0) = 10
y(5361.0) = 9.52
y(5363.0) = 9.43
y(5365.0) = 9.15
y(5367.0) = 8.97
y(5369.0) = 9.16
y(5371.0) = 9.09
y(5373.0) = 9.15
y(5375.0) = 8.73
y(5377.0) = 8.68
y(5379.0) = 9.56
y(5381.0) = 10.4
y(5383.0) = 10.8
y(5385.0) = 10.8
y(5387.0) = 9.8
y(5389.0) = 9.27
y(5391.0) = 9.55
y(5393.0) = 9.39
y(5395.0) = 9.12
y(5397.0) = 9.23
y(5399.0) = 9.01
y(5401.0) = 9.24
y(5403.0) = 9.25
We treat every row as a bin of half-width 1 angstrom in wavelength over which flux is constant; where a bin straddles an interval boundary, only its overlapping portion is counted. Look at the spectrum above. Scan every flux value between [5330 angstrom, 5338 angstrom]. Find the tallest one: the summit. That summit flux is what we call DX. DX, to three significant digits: 8.96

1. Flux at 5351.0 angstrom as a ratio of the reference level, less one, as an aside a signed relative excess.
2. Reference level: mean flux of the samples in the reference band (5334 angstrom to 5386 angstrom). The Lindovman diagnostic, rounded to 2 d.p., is 0.10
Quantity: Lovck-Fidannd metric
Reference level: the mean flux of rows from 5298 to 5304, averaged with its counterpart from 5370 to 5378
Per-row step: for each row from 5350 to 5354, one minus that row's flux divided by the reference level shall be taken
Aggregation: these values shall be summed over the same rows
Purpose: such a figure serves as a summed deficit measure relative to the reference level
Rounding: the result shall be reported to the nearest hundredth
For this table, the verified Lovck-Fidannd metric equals -0.35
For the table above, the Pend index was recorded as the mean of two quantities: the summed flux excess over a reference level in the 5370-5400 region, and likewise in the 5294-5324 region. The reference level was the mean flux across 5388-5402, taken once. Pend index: 5.3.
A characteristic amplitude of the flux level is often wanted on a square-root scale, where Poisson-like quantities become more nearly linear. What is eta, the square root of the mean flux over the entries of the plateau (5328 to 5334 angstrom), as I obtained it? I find 2.89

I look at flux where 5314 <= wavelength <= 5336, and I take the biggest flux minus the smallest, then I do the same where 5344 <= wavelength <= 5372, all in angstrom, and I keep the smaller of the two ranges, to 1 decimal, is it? 1.7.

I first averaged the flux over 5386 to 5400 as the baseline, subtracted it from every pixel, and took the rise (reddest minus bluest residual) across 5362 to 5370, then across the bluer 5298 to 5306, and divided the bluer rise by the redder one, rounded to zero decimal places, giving 1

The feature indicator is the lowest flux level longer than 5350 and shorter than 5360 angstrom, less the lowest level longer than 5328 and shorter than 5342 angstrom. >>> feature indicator 1.7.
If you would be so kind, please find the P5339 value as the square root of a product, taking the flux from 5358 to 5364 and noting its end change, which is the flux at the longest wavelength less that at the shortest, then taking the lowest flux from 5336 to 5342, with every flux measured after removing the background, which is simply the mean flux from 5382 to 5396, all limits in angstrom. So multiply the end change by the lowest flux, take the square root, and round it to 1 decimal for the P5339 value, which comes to 0.9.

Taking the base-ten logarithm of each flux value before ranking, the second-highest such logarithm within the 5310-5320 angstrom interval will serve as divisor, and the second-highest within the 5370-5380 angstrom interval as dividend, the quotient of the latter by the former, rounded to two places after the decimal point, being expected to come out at 0.96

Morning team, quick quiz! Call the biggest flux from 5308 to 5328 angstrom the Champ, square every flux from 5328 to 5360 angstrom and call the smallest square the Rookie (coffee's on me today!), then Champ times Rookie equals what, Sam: 703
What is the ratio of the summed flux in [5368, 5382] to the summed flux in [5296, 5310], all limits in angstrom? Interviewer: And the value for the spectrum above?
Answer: 1.0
